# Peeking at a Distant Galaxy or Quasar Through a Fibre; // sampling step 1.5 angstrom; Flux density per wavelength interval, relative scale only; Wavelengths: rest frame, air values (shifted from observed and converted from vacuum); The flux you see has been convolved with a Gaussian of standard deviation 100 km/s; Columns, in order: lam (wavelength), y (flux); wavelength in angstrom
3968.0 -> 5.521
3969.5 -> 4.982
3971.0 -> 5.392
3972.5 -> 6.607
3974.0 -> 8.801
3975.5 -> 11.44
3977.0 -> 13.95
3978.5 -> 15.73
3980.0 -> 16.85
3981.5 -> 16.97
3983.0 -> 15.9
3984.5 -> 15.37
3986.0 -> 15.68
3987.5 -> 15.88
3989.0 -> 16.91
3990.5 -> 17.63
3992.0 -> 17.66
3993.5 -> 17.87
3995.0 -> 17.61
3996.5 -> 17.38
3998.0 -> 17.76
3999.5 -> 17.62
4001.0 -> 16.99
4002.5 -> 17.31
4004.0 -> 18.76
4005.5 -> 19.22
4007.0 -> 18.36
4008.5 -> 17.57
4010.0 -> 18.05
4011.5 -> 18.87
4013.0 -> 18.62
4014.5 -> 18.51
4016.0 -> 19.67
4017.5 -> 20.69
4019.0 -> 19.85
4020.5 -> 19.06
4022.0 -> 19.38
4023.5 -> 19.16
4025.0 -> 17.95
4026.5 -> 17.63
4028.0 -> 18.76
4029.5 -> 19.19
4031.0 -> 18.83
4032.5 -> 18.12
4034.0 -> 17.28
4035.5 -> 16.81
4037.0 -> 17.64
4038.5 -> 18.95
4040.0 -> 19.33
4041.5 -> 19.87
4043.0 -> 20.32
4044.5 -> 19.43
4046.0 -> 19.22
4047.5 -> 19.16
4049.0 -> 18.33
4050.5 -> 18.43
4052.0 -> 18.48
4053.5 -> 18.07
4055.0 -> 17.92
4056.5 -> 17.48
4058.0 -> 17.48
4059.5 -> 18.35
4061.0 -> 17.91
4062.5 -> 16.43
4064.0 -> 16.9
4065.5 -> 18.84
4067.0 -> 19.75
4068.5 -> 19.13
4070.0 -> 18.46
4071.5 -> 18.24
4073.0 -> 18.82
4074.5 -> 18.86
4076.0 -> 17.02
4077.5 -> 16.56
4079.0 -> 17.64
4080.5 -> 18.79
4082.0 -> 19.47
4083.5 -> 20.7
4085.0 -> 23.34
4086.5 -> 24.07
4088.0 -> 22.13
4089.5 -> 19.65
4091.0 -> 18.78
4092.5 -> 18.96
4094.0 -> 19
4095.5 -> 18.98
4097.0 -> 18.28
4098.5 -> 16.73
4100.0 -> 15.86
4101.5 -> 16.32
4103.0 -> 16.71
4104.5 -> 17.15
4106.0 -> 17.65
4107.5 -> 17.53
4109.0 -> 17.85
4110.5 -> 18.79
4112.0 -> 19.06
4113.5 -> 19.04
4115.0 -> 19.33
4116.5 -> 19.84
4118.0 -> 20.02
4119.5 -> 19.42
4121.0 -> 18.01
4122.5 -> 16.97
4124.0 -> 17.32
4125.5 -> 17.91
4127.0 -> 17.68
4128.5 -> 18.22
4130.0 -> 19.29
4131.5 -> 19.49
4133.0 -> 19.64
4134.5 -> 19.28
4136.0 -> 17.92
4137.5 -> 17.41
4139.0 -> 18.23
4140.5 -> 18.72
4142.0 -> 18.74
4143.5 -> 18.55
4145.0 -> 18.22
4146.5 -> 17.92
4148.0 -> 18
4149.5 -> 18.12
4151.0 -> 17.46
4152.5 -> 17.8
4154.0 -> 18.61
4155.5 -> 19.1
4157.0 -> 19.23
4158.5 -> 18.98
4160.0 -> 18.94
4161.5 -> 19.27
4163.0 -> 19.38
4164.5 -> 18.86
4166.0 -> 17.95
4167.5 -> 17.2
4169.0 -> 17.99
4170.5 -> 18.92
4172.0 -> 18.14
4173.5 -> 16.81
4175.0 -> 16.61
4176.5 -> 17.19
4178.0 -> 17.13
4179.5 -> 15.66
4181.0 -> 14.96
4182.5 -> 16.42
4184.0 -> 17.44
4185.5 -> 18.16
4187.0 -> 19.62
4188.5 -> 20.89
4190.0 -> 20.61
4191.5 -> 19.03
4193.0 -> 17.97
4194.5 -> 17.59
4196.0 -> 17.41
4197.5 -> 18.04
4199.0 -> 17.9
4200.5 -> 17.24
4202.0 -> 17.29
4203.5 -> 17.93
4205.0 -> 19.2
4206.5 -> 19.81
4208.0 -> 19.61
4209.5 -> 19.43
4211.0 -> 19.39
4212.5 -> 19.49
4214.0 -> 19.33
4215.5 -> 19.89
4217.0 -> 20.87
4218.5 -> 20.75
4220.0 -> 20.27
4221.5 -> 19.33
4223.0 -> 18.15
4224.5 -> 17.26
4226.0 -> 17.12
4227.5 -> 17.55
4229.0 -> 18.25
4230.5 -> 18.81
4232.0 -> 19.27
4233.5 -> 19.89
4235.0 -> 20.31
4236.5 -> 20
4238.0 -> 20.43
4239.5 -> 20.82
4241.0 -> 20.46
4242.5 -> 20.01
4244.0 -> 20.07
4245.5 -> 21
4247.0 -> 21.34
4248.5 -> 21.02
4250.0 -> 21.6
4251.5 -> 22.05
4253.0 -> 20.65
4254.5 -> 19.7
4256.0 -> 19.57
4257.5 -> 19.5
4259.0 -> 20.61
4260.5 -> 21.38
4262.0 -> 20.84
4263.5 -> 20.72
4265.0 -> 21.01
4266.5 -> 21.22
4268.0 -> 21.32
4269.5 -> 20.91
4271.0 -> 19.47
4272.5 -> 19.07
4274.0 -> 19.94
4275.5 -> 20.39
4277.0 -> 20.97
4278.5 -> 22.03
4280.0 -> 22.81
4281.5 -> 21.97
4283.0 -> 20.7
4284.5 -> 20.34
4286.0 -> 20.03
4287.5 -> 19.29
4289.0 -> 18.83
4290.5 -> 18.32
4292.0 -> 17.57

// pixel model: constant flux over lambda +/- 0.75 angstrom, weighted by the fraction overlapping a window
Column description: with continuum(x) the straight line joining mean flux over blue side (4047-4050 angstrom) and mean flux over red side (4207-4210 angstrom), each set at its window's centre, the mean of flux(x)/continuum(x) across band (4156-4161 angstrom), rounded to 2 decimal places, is 0.99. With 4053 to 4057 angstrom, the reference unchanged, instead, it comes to 0.95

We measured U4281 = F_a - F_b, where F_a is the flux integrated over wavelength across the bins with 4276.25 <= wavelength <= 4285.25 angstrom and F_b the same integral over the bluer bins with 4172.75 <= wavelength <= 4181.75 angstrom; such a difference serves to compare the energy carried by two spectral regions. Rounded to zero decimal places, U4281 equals 46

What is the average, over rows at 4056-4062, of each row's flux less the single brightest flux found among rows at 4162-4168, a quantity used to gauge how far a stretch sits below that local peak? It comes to -1.6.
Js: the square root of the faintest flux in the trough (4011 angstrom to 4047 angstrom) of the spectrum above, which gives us 4.10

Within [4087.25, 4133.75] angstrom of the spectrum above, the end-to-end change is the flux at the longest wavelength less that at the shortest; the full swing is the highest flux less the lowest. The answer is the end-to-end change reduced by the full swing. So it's -8.8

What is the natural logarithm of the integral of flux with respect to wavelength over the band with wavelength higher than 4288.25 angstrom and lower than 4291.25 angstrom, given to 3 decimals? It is 4.020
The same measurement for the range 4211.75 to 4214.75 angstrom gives 4.064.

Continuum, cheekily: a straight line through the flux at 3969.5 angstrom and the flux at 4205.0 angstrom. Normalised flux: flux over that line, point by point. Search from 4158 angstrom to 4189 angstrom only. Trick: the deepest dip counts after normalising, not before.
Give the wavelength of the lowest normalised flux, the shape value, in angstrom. 4181.0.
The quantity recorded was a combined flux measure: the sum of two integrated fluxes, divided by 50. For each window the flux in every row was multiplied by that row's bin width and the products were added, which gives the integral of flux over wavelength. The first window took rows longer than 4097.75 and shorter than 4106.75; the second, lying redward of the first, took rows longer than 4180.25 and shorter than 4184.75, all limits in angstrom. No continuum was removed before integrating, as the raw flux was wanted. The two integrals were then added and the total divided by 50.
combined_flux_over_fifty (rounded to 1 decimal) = 4.5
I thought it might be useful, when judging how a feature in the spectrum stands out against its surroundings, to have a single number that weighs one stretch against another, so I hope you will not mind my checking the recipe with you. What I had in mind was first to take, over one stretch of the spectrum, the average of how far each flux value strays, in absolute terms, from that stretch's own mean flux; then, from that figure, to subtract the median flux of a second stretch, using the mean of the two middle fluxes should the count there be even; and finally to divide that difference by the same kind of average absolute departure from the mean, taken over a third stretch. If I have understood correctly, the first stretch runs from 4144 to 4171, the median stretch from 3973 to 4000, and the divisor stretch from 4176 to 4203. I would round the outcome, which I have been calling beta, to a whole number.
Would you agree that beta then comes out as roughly -15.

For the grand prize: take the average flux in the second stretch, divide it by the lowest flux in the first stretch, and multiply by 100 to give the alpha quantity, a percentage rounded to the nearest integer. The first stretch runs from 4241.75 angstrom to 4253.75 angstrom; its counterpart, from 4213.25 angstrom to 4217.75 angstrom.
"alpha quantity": 100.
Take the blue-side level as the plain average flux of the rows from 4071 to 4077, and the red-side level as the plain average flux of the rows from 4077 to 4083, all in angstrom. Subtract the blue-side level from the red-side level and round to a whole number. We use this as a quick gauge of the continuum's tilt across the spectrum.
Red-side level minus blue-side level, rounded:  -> 0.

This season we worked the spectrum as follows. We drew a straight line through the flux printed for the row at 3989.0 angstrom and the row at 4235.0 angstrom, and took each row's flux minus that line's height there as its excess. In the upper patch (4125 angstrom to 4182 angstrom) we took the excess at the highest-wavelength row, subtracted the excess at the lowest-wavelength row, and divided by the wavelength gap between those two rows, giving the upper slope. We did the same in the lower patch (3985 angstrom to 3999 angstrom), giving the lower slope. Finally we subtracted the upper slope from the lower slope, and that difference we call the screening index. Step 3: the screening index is 0.23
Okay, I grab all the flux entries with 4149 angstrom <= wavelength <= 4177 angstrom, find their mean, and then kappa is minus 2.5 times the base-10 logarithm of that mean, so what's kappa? -3.15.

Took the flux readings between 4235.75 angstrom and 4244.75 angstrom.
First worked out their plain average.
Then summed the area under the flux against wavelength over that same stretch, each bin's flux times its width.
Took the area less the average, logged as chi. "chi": 162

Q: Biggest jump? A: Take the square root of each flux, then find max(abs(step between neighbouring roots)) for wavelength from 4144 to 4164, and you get 0.09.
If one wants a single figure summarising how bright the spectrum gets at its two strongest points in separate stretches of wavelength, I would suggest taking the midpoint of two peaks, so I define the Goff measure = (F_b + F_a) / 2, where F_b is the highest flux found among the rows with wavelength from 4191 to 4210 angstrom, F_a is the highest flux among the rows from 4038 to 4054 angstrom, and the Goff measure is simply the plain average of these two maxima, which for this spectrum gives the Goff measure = 20.1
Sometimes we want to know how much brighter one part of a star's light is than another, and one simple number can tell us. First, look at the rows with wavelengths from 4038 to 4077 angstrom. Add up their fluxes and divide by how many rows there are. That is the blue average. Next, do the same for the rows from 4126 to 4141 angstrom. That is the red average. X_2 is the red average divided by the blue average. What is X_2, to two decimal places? 1.00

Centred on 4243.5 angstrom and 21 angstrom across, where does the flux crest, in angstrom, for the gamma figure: 4251.5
